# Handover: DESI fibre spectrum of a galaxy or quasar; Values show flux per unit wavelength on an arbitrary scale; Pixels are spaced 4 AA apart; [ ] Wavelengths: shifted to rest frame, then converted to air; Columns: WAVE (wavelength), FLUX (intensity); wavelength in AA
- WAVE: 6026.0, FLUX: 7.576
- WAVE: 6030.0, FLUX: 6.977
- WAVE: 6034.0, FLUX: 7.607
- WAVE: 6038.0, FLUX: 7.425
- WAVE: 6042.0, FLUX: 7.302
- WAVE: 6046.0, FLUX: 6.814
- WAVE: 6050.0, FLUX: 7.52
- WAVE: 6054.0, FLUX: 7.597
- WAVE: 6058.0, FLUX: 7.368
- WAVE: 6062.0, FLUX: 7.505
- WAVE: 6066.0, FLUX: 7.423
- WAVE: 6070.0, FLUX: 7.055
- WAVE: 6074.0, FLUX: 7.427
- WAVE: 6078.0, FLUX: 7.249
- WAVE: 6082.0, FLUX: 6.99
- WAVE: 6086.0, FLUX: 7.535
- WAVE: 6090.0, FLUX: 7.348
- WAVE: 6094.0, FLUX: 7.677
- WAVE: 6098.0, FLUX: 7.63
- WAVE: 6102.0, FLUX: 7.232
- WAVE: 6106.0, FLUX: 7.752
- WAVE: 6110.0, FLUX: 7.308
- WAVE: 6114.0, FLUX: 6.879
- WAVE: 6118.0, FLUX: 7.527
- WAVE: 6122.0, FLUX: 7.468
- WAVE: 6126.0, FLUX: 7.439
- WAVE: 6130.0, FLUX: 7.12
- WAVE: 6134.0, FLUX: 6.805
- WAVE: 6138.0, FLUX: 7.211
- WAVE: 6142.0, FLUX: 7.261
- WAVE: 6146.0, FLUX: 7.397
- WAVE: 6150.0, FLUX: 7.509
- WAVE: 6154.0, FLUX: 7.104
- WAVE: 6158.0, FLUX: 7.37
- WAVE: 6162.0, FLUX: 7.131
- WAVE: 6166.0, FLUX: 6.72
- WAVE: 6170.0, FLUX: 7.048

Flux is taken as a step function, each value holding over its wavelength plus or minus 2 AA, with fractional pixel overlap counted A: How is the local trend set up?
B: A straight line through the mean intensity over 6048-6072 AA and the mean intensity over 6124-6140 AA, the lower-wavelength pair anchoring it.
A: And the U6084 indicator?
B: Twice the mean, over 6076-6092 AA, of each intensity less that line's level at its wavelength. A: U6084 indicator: -0.08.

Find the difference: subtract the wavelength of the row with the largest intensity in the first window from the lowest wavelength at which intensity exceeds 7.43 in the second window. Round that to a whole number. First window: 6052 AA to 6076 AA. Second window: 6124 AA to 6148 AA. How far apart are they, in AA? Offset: 72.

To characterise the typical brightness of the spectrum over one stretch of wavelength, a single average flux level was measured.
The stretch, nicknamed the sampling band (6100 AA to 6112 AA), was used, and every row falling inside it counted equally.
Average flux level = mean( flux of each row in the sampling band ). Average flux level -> 7.43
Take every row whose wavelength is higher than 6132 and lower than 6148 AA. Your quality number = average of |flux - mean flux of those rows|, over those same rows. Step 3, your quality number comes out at 0.18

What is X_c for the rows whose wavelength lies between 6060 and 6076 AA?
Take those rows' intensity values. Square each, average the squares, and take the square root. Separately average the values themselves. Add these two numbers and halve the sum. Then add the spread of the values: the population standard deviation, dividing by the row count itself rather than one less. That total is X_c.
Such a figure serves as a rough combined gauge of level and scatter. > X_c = 7.53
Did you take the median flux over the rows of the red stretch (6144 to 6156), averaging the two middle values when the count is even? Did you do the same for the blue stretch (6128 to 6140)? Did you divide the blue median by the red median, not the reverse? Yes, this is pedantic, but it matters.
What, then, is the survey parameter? 0.96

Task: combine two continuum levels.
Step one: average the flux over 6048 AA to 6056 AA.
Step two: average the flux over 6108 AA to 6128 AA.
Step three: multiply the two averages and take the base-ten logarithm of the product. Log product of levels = 1.74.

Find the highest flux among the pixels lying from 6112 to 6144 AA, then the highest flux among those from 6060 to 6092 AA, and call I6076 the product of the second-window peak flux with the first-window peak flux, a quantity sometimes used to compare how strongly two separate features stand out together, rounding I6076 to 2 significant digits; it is 57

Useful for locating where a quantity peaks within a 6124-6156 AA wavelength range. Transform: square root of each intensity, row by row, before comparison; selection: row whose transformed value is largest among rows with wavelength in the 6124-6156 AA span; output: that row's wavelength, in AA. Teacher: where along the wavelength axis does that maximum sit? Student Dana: 6150.0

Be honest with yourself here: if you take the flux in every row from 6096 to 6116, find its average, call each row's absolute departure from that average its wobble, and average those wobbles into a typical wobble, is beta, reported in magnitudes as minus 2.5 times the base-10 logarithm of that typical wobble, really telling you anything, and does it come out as 1.44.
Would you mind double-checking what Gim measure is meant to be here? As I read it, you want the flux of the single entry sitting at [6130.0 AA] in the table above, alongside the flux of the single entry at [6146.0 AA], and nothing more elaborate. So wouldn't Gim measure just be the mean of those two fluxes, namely 7.26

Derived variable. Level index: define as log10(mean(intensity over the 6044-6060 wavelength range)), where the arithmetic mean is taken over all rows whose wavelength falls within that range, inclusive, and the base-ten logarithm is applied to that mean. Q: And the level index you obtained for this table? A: 0.865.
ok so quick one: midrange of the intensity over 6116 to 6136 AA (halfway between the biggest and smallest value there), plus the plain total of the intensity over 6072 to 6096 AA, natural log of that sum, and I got 3.9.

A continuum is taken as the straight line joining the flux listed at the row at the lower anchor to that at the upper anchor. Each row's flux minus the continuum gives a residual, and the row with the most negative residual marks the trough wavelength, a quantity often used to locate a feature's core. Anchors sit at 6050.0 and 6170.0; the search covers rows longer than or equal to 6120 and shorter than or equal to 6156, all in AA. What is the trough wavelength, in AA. 6134.0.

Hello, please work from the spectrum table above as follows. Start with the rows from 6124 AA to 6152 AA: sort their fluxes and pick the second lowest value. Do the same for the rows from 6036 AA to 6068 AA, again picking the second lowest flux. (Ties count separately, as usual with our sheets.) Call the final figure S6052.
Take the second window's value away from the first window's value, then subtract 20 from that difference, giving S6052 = -20.2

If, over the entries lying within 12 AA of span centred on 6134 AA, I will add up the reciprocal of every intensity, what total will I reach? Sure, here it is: 0.426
